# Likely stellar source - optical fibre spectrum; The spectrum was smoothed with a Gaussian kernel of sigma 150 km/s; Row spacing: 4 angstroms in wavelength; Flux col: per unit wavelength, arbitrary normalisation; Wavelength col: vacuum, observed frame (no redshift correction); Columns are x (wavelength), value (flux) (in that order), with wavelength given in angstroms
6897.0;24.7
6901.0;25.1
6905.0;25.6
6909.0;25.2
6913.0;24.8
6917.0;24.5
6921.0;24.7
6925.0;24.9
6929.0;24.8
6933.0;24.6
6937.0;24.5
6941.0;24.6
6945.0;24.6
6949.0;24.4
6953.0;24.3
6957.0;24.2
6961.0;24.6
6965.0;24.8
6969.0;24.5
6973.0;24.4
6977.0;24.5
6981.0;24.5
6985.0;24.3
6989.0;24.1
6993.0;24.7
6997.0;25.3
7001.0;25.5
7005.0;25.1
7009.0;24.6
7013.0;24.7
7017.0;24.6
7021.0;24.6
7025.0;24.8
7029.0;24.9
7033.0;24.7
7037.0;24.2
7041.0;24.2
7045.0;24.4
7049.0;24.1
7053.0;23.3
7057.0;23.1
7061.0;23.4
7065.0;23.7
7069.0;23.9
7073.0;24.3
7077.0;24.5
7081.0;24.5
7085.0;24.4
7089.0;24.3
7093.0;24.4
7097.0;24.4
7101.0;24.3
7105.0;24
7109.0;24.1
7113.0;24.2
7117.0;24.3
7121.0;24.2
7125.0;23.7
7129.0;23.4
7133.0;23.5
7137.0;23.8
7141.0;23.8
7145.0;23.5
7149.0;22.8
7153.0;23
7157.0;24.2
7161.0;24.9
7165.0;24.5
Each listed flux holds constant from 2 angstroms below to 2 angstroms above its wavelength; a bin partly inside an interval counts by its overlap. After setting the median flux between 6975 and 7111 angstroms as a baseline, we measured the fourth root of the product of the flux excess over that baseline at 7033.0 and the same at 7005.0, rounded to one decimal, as 0.7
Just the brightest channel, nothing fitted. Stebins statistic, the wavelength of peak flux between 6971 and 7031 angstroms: 7001.0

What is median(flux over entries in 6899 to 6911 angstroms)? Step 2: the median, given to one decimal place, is 25.2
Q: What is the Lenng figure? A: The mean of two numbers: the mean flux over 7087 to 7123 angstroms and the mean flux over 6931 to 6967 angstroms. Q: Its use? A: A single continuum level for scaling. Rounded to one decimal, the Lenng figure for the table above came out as 24.4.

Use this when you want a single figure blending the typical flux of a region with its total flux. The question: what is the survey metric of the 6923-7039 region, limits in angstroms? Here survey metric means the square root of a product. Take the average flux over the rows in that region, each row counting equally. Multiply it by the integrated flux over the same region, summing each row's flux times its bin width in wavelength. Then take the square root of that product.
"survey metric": 265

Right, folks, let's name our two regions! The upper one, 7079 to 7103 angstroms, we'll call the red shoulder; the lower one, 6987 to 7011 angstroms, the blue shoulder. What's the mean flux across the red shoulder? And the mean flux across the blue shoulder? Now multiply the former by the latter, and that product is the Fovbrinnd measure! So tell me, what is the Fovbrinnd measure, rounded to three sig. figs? 607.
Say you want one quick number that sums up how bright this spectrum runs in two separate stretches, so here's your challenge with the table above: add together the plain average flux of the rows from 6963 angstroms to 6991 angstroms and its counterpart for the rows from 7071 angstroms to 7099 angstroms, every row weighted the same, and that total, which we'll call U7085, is 48.8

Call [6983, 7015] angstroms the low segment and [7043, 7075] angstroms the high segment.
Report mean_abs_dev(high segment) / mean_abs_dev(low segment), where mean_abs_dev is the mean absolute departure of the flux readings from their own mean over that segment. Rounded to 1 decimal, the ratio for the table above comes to 1.0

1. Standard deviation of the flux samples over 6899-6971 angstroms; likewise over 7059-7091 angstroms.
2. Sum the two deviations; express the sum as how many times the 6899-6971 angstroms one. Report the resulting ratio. 2.2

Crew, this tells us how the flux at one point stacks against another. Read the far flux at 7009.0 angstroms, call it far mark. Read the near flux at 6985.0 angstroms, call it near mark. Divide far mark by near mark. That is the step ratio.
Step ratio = 1.01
